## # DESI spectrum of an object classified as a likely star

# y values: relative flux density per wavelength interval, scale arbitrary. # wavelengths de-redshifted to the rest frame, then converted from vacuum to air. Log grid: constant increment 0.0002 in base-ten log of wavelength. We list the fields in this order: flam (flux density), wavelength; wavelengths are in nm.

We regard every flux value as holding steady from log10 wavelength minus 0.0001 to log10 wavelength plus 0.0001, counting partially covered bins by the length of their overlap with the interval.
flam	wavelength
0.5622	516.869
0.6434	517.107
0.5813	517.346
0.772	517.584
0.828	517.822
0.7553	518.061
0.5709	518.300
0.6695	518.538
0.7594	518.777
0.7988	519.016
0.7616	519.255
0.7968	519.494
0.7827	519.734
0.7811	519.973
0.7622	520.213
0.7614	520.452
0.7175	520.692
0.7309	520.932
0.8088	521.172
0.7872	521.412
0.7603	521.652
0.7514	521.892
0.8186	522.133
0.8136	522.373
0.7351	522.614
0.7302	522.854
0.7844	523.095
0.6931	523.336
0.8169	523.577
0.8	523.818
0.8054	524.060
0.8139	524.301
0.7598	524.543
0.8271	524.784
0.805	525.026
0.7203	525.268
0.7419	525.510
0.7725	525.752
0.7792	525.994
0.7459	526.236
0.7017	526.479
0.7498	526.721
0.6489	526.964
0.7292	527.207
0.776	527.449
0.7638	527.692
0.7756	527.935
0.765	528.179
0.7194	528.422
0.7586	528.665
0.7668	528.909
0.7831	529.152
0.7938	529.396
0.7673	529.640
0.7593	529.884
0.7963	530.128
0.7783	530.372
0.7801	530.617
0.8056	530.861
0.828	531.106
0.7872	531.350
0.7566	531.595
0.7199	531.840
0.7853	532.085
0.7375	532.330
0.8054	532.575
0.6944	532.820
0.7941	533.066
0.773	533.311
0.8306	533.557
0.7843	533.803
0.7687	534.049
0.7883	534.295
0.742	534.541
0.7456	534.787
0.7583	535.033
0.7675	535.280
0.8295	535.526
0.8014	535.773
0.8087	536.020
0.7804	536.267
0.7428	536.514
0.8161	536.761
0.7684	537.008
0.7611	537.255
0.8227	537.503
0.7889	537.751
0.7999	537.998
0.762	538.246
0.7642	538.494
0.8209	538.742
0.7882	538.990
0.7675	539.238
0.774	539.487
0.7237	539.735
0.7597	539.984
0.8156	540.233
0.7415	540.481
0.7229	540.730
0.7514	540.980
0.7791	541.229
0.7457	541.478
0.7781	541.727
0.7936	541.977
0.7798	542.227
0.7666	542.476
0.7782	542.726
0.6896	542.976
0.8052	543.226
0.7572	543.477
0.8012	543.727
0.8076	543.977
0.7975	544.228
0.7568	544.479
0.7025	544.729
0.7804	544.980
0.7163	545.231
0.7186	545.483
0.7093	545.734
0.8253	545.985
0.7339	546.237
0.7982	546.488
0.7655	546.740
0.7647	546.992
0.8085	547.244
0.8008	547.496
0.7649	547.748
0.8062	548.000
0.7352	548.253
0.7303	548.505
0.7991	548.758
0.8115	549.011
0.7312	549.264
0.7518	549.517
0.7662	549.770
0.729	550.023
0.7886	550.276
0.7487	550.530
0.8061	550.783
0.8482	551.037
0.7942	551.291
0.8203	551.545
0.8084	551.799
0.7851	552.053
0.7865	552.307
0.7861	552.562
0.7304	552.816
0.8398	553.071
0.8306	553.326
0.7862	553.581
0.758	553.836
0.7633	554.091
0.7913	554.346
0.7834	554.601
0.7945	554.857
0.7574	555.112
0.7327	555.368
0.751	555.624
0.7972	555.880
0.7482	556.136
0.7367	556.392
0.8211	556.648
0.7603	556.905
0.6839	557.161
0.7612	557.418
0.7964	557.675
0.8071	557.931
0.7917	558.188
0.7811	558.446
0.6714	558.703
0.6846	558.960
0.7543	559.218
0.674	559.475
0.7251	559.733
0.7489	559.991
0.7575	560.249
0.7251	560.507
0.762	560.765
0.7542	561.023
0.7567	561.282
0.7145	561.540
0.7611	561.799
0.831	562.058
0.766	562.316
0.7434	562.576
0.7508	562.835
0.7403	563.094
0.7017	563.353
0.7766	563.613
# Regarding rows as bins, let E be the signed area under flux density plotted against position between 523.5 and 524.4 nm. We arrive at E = 0.728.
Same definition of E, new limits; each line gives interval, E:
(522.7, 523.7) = 0.756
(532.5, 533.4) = 0.688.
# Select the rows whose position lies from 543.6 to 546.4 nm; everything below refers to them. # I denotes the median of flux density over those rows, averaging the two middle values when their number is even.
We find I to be 0.757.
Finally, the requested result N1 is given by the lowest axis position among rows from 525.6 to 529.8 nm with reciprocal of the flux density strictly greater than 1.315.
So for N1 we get 526.236 nm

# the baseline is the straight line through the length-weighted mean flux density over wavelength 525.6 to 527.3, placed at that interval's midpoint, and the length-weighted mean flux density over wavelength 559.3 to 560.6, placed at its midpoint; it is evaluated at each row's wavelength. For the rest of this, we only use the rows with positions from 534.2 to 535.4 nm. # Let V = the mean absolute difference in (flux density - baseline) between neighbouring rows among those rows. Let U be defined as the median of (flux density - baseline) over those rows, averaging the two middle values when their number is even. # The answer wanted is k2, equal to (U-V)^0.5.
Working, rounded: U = 0.027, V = 0.018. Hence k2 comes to 0.10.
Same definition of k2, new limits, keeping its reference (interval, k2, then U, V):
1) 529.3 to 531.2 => 0.19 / 0.055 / 0.020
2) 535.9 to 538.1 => 0.14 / 0.058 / 0.038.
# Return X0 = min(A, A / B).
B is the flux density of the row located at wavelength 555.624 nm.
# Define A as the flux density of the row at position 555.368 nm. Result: 0.73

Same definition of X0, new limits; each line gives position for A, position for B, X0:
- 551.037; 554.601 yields 0.85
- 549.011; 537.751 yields 0.81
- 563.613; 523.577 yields 0.78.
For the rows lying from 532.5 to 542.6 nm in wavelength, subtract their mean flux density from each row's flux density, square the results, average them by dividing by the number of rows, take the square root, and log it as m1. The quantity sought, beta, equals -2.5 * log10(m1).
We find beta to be 3.8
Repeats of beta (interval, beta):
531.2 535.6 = 3.7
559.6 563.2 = 3.9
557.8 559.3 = 3.2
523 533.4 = 3.5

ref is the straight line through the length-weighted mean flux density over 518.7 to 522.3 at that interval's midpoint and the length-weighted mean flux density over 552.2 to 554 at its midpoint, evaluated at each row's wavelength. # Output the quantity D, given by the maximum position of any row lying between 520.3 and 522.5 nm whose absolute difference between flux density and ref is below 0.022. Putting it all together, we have 521.892 nm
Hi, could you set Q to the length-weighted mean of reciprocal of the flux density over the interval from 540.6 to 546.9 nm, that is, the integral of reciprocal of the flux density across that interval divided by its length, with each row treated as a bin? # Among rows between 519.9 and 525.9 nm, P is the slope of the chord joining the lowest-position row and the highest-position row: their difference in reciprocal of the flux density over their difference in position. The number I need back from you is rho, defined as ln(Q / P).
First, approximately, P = 0.002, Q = 1.31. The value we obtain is 6.3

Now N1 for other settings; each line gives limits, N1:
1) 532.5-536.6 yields 532.820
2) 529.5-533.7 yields 529.884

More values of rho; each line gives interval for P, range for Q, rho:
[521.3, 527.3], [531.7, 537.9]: 4.3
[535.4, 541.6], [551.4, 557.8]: 4.0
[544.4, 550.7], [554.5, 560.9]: 6.3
